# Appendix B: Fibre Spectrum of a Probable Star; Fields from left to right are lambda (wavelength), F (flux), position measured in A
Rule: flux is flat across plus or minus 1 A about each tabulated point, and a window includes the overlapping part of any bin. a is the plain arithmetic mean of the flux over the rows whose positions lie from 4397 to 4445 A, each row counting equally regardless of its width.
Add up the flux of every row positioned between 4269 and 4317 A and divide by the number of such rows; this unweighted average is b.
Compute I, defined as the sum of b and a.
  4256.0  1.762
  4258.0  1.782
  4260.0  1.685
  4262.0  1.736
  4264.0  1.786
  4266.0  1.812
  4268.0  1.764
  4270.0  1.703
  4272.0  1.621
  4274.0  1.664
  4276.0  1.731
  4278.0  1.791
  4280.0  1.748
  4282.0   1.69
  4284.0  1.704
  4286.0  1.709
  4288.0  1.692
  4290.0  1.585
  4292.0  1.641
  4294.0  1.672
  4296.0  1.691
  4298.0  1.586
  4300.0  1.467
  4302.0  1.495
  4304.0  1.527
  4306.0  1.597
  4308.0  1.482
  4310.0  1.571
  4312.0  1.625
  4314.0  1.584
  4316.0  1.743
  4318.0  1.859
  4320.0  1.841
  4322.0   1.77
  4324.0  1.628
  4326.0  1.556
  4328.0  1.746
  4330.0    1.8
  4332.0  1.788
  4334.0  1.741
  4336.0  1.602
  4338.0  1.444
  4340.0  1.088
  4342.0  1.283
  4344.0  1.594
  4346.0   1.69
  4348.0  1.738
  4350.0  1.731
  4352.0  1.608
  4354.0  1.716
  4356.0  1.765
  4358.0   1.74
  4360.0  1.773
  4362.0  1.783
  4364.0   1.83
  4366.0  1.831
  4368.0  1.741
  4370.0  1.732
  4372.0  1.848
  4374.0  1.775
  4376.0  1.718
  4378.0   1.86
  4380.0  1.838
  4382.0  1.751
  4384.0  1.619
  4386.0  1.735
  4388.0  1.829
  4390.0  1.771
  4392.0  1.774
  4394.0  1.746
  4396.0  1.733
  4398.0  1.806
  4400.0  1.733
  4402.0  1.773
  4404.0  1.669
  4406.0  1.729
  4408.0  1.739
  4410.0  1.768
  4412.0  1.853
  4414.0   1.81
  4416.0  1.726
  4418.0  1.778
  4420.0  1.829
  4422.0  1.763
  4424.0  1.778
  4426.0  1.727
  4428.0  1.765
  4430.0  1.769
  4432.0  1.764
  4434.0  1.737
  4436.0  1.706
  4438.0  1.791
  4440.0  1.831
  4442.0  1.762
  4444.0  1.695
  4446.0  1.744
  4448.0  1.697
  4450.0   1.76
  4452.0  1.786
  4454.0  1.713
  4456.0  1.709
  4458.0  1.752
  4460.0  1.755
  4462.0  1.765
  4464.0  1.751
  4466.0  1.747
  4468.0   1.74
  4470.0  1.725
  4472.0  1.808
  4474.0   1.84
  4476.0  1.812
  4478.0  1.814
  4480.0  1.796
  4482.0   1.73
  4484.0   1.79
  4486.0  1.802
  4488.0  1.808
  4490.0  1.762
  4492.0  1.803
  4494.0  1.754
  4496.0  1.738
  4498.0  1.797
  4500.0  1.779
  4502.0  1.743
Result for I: 3.40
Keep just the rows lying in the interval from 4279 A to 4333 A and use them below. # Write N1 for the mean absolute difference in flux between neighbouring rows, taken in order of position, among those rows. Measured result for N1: 0.069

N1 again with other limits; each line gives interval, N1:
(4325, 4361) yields 0.115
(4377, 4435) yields 0.052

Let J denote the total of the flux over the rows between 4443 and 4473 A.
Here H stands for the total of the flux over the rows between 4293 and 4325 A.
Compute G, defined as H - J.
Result 0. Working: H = 26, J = 26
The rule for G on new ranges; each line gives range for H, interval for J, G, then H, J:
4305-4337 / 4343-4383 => -8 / 27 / 35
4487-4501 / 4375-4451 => -54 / 12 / 67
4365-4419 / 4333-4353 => 32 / 48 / 16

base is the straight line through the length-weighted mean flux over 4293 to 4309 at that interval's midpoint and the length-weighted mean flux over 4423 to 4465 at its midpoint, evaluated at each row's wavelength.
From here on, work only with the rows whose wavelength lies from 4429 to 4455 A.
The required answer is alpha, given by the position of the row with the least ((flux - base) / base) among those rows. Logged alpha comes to 4448.0 A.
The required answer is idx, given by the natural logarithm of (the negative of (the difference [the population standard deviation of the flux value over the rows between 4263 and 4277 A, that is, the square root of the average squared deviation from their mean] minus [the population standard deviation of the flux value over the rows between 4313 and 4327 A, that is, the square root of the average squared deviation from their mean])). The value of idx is -3.0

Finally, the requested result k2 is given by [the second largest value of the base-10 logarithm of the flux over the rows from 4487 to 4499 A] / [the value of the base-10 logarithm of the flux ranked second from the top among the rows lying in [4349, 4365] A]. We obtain 1.02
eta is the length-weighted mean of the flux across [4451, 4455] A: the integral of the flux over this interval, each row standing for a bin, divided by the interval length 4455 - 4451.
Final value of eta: 1.75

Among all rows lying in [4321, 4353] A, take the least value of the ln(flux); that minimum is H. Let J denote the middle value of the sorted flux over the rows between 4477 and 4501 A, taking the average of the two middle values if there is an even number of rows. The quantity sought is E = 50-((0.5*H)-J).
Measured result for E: 51.8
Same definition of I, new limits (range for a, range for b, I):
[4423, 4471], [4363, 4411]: 3.51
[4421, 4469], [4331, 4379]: 3.43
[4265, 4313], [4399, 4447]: 3.41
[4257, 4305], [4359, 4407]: 3.44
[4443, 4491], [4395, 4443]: 3.53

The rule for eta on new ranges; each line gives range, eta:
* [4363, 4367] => 1.83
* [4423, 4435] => 1.76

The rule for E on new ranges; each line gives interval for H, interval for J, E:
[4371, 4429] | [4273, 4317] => 51.4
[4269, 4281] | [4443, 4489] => 51.5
